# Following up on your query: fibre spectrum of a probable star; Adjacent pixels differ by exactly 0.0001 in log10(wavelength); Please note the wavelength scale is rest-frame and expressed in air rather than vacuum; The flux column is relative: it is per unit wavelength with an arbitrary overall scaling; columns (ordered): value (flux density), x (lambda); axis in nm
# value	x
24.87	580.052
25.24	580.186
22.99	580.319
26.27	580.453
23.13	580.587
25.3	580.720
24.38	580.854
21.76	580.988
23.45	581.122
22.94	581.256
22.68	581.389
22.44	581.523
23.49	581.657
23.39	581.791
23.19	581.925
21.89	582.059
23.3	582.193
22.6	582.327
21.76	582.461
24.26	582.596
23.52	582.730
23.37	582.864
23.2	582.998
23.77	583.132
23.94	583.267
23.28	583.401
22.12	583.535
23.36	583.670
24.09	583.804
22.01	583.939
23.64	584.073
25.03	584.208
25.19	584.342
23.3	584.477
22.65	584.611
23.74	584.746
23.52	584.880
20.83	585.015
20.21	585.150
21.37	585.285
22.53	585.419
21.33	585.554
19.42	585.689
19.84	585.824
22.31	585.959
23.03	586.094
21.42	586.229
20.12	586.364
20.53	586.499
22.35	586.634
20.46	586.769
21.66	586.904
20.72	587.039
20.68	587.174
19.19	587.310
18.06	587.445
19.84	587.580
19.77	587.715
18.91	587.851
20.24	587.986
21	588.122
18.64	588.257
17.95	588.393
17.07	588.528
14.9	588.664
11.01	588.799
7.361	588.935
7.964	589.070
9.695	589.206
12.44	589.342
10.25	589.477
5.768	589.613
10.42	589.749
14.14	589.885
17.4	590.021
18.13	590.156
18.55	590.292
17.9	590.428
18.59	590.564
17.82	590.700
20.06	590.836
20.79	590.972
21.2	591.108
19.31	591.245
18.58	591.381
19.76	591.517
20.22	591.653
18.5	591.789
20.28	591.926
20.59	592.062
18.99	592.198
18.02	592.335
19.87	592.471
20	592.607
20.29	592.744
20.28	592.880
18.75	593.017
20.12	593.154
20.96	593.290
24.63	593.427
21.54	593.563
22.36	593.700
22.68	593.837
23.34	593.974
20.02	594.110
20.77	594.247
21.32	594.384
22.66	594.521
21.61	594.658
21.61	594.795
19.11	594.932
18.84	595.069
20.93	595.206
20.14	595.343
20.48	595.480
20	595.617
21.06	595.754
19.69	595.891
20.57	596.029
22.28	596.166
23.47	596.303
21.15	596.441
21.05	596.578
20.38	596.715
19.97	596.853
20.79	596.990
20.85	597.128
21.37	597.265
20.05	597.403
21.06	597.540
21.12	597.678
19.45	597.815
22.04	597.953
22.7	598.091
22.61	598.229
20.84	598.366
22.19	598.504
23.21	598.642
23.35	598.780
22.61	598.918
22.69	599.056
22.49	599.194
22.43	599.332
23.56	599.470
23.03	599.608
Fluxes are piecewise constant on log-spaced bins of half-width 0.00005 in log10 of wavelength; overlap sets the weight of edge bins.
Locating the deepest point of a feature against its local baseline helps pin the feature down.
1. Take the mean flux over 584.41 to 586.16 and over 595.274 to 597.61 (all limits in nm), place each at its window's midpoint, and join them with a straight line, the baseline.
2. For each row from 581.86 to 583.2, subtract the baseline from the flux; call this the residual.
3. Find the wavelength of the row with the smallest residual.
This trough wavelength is 582.461 nm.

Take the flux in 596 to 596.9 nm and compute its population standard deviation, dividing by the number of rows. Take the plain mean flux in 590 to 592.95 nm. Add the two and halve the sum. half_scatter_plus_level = 10.2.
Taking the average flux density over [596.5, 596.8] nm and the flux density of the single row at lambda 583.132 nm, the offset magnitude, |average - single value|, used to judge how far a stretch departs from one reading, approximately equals 3.1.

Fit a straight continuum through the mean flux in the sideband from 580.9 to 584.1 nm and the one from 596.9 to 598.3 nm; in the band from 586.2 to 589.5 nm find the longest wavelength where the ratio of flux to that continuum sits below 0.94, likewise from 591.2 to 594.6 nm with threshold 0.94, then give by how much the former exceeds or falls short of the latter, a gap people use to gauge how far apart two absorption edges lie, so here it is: -4.63 nm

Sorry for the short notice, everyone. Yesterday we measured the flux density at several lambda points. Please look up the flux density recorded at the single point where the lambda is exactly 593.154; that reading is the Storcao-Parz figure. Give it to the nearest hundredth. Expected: 20.12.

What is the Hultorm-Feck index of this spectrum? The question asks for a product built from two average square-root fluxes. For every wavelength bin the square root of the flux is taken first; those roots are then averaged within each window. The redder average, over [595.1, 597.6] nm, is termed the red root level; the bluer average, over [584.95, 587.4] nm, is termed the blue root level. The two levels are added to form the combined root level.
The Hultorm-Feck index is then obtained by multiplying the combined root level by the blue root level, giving 42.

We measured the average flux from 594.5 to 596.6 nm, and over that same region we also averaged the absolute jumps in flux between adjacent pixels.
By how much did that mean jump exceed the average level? -19.8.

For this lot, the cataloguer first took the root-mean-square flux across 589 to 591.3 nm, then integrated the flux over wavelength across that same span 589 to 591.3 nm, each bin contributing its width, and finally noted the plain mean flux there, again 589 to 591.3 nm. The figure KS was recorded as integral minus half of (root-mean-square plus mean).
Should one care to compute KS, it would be 20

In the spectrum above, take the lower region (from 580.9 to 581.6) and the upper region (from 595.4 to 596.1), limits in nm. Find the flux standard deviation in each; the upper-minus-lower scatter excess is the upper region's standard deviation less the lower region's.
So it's -0.1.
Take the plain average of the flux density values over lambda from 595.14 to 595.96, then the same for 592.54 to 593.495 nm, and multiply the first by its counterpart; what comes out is 422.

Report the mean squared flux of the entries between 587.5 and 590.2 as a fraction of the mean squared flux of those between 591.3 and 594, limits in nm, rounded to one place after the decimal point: 0.6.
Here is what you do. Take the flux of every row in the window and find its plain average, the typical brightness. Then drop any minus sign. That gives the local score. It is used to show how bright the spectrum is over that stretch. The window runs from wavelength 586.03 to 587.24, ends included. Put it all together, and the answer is 21.2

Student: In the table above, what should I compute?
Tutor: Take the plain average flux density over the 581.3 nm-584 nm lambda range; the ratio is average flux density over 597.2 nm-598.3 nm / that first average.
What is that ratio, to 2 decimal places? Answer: 0.92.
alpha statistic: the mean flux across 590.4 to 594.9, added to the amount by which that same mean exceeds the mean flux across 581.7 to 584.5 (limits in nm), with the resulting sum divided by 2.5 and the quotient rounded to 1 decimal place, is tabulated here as 7.0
